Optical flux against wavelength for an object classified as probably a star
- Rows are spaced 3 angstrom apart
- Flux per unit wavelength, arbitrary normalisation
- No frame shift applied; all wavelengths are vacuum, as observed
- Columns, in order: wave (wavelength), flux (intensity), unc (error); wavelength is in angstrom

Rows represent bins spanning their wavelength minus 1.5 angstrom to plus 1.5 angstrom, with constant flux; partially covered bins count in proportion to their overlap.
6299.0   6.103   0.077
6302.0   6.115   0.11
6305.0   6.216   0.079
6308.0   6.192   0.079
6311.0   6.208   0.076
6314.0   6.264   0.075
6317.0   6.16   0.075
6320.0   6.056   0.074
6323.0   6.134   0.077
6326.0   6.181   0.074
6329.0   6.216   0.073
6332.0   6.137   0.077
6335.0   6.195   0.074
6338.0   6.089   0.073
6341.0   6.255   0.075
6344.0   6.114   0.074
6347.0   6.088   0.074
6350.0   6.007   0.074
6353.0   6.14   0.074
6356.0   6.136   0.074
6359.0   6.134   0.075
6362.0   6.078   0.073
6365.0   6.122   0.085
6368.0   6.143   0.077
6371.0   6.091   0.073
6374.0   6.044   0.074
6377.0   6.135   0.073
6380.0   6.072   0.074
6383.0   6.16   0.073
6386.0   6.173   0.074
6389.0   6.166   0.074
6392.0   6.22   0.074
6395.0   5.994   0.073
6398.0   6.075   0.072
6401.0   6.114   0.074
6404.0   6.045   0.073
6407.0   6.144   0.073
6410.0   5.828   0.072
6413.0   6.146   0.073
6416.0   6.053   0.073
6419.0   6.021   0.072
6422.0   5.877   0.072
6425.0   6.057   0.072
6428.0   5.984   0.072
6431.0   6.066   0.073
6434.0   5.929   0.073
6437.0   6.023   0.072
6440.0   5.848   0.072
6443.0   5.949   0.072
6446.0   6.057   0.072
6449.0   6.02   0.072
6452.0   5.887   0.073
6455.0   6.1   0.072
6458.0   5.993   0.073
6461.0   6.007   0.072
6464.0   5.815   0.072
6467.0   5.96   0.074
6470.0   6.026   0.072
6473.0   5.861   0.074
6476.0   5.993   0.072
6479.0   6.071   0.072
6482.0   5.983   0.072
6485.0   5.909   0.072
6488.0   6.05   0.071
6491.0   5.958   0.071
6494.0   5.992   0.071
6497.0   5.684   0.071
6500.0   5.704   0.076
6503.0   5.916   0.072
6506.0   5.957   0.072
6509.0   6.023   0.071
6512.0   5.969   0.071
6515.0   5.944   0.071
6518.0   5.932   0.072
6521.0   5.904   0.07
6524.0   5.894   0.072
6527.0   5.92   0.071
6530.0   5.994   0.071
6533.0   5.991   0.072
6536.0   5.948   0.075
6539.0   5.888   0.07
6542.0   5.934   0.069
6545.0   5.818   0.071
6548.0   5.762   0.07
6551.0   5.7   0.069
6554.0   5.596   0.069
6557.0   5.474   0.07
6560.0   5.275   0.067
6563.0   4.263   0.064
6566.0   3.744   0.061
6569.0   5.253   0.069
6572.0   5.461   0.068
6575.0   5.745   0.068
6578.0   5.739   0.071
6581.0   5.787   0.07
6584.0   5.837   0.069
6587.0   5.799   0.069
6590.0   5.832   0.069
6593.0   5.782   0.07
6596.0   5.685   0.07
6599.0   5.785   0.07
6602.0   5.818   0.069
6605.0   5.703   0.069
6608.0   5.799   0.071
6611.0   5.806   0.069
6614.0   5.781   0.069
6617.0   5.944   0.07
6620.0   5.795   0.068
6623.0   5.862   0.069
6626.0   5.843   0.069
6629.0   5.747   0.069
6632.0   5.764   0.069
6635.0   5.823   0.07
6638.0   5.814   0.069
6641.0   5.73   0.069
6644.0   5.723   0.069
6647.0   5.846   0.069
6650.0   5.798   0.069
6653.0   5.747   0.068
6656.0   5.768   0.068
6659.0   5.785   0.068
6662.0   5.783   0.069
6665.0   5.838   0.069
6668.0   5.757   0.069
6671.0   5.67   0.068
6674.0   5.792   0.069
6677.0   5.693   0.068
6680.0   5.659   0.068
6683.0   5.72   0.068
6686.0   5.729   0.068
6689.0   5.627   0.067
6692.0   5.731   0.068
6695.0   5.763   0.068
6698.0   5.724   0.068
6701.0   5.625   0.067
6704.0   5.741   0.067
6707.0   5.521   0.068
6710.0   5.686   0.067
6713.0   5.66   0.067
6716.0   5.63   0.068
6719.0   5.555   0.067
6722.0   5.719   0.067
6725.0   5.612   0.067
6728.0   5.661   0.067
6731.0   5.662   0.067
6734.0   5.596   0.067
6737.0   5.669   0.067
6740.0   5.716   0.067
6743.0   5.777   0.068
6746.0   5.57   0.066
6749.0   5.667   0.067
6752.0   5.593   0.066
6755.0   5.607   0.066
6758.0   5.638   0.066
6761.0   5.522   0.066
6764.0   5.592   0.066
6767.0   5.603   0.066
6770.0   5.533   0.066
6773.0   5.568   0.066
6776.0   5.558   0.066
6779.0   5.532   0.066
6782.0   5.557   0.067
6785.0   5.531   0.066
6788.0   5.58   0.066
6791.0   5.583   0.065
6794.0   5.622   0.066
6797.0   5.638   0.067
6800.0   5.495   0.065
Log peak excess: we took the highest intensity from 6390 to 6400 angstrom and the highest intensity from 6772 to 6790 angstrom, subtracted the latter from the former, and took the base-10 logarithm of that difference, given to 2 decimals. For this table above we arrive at -0.19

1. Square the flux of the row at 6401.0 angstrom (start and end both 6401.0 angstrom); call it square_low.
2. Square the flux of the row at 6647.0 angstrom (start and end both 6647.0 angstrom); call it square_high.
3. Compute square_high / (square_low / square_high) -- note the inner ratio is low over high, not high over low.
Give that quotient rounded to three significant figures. 31.2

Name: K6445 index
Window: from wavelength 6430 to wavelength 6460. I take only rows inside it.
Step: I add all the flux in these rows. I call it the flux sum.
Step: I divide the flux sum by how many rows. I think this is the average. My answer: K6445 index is 5.99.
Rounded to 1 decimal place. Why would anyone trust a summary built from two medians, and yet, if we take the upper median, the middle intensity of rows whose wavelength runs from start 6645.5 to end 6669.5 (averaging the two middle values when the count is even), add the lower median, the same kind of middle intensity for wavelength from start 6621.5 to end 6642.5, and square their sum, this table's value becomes 134.5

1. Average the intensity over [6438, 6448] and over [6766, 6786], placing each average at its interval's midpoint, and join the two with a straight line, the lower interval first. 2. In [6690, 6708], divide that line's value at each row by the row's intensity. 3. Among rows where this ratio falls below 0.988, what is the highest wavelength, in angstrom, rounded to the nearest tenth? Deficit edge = 6704.0 angstrom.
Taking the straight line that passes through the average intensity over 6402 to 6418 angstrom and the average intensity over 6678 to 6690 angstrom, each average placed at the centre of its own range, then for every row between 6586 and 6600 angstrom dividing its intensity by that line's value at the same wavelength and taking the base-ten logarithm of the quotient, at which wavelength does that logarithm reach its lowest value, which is 6596.0 angstrom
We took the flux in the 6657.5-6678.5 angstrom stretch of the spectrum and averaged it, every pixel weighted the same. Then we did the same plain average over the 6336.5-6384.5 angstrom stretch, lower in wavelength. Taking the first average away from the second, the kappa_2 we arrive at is 0.35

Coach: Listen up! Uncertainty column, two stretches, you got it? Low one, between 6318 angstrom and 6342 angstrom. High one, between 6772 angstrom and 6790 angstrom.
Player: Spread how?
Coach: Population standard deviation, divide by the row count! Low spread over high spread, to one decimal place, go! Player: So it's 4.0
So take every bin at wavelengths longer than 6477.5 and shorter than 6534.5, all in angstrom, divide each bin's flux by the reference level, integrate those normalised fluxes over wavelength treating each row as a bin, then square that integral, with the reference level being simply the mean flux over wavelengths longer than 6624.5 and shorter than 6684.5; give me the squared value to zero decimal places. 3445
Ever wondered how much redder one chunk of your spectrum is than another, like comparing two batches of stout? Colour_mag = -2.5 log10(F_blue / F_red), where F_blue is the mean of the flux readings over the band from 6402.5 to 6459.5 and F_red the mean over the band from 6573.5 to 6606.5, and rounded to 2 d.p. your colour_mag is -0.04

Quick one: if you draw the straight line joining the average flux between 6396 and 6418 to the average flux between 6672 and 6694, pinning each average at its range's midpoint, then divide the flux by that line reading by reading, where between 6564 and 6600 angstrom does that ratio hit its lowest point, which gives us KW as 6566.0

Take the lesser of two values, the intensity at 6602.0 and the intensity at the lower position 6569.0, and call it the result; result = 5.25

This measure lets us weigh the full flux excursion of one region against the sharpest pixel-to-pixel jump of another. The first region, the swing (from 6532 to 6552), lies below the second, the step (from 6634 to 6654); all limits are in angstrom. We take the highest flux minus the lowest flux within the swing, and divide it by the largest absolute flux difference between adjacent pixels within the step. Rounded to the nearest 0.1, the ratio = 2.4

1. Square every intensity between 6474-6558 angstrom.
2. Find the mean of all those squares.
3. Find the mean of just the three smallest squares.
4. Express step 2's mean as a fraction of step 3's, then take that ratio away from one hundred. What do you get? 98.9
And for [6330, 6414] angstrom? 98.9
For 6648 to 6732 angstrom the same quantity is 98.9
